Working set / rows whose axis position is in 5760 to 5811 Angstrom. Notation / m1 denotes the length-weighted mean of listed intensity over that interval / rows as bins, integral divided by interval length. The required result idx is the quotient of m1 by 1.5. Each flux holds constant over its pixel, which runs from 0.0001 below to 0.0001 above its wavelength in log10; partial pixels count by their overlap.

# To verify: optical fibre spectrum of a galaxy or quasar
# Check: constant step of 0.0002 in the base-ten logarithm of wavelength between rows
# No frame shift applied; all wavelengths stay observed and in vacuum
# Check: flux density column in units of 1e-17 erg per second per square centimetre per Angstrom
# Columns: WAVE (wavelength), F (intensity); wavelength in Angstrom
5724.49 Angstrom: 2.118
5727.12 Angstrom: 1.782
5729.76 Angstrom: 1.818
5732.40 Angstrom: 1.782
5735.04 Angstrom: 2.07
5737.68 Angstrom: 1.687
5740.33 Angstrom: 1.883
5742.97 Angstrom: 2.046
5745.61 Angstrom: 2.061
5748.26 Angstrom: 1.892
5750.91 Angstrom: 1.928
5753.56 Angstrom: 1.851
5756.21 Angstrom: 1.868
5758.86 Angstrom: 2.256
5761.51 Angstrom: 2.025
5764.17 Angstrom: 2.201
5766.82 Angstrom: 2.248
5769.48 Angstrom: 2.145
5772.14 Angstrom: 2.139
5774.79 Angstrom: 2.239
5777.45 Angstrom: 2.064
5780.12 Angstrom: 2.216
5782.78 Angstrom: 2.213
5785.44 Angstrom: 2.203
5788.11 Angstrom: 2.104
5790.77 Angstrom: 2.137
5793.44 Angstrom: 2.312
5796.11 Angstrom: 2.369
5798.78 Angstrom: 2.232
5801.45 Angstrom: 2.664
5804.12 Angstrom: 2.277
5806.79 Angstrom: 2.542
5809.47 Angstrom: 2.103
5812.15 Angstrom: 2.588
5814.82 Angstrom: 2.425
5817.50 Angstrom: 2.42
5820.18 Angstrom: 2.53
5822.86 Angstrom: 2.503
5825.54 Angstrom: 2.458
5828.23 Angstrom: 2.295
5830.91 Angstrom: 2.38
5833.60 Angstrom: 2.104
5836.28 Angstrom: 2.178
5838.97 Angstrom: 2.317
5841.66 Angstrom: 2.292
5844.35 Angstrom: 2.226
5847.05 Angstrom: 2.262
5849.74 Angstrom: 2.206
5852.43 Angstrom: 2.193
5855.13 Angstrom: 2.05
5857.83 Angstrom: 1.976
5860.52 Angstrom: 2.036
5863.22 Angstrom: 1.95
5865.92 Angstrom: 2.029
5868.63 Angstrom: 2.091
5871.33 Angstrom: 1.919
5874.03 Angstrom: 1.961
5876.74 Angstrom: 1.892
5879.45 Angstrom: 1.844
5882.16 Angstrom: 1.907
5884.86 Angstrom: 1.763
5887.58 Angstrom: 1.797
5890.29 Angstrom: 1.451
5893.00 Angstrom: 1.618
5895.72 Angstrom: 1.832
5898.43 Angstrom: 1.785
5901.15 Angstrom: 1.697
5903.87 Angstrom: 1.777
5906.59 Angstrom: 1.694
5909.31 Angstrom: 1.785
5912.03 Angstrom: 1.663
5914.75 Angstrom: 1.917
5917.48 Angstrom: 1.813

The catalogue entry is 1.49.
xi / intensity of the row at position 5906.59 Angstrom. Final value 1.694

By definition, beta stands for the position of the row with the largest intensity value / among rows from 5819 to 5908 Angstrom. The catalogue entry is 5820.18 Angstrom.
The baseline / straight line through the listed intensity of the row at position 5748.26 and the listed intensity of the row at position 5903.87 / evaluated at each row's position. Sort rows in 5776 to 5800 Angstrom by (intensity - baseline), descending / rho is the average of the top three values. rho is 0.45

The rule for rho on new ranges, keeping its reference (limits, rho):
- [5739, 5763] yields 0.23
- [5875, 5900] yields 0.09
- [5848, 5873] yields 0.35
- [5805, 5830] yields 0.71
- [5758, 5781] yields 0.37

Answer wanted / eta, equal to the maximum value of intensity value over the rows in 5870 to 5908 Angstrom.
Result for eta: 1.961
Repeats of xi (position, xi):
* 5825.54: 2.458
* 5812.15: 2.588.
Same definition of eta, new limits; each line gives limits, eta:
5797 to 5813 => 2.664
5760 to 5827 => 2.664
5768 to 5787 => 2.239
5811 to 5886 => 2.588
